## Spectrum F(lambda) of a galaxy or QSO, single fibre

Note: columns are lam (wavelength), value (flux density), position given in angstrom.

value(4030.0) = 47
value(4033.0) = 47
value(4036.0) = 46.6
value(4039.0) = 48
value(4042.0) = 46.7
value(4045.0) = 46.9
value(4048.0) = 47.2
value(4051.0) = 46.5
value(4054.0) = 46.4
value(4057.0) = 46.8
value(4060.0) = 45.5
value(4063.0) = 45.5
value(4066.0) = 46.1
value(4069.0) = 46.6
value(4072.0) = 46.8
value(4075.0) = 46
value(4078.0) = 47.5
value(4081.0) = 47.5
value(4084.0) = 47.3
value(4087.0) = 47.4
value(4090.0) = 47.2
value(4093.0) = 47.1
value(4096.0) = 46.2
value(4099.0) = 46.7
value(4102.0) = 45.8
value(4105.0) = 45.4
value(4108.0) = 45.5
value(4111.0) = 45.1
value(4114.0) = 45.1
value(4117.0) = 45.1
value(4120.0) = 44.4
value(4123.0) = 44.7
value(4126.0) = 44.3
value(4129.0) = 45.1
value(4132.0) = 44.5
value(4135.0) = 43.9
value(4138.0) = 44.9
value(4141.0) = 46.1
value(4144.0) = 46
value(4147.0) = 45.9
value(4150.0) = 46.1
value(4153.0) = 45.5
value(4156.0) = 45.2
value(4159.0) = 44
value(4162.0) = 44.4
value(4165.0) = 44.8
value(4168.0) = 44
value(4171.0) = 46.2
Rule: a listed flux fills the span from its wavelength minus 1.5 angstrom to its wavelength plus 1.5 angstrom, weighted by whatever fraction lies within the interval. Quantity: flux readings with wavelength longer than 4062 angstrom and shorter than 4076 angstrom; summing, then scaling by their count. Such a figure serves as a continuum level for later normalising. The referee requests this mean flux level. 46.2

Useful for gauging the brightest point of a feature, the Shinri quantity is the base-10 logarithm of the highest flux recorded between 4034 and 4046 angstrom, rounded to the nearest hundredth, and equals 1.68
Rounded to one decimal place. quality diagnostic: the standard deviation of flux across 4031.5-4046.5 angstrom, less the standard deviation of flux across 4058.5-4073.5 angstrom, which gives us 0.0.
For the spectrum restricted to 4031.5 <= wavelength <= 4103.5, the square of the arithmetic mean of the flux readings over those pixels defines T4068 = 2183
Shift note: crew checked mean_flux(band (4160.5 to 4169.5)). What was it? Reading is 44.4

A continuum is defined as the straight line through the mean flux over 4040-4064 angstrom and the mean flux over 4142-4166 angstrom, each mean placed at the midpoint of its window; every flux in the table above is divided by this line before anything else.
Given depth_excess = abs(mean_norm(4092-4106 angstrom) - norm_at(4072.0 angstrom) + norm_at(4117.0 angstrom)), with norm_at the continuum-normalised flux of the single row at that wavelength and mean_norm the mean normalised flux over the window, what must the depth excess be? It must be 0.982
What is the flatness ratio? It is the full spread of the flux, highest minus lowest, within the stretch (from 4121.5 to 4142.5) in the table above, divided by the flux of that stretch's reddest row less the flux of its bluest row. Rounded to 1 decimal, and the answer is 1.6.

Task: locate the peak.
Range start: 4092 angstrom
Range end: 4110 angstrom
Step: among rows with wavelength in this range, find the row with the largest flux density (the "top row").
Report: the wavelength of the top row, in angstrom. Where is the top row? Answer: 4093.0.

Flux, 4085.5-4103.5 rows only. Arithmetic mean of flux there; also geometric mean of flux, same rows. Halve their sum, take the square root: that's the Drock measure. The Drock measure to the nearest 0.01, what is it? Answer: 6.84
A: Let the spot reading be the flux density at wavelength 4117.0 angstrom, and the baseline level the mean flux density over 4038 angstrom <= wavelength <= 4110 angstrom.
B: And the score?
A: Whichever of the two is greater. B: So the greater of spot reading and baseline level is 46.6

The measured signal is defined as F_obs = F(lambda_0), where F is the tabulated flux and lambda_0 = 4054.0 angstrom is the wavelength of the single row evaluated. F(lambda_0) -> 46.4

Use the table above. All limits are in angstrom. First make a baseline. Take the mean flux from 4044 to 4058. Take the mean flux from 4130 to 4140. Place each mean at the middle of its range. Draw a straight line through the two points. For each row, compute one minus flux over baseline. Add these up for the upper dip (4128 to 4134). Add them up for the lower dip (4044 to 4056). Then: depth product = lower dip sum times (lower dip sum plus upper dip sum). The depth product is 0.0000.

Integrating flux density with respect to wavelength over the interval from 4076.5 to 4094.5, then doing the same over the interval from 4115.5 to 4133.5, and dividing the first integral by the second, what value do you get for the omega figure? 1.06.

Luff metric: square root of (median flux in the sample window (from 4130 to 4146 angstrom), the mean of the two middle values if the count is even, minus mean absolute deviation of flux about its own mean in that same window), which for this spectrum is 6.64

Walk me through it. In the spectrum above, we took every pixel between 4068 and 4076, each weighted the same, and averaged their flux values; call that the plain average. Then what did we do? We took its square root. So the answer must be 6.82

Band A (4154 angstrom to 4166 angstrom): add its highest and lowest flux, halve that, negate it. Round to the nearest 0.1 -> -44.6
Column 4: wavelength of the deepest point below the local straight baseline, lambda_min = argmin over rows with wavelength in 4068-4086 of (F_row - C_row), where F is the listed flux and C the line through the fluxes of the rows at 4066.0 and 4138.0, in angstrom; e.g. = 4075.0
